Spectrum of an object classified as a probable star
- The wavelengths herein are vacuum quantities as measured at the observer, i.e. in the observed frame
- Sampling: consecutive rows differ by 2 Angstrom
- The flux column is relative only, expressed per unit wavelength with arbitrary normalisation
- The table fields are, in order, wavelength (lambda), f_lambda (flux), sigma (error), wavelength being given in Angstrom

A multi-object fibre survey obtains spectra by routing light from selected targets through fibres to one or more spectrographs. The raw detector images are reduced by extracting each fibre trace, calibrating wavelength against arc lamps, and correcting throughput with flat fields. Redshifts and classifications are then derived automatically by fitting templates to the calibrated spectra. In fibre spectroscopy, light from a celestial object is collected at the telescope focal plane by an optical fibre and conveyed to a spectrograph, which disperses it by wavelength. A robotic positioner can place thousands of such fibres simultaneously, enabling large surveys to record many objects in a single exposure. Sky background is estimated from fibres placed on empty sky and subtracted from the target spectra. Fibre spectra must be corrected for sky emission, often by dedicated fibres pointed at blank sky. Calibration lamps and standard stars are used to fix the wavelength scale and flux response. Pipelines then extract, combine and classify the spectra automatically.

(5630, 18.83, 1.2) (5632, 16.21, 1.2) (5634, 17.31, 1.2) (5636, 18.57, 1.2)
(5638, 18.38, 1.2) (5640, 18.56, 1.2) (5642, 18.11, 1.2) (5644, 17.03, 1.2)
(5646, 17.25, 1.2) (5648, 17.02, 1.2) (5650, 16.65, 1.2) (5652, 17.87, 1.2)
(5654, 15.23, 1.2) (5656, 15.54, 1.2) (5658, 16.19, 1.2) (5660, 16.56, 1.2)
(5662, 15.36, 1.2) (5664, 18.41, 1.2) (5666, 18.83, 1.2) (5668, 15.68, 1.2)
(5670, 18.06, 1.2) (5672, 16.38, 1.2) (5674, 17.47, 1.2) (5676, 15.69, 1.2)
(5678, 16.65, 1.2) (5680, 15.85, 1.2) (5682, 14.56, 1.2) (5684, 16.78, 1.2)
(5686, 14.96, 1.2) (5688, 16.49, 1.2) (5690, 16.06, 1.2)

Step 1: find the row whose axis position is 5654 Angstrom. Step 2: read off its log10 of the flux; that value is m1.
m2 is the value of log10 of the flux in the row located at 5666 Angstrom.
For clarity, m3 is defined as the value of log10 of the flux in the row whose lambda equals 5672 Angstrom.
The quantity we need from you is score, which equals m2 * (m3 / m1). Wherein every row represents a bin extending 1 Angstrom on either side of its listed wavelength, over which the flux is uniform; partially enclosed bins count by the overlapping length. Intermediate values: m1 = 1.18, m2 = 1.27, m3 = 1.21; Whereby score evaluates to 1.31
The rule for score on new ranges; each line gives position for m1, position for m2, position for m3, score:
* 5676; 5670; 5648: 1.29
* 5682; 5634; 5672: 1.29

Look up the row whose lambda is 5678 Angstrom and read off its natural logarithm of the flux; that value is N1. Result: 2.81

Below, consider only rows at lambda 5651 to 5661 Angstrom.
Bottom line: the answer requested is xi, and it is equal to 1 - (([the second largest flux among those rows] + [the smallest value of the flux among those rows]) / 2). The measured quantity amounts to -14.9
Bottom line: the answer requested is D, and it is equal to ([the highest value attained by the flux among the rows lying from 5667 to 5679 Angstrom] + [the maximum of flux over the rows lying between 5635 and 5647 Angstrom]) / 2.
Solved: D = 18.3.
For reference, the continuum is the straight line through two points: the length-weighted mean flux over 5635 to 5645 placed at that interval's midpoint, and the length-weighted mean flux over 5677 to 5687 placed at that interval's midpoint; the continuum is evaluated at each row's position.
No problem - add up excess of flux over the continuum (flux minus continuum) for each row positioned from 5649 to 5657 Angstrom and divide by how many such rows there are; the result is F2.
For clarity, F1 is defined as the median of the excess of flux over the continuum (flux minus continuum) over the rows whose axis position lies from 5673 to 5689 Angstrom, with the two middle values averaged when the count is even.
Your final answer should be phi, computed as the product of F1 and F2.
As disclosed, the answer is -0.3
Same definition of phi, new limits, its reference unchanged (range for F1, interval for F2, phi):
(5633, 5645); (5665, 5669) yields 0.1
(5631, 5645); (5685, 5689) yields 0.0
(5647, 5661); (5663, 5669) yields -0.9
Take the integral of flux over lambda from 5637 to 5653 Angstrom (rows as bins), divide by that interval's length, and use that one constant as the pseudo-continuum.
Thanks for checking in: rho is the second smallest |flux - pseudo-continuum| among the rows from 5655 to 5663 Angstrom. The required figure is 1.42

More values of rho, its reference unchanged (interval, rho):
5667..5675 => 0.45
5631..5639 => 0.77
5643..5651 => 0.58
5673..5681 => 0.96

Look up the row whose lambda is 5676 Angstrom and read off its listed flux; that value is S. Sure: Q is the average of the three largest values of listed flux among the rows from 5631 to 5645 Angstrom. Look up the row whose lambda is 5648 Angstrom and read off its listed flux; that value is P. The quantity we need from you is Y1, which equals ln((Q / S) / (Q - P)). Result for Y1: -0.23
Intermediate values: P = 17.02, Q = 18.5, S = 15.69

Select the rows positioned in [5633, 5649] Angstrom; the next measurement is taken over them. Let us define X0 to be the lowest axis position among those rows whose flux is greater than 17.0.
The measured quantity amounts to 5634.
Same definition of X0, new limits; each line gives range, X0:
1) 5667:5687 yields 5670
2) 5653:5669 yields 5664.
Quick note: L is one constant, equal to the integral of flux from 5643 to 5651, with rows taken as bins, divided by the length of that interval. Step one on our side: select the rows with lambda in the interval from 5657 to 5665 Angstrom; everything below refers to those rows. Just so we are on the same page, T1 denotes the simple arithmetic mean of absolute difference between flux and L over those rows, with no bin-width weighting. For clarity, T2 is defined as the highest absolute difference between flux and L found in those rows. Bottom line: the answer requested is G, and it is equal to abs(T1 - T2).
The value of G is 0.56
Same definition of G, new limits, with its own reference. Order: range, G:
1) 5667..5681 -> 0.42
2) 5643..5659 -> 1.06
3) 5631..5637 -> 0.69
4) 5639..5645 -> 0.66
